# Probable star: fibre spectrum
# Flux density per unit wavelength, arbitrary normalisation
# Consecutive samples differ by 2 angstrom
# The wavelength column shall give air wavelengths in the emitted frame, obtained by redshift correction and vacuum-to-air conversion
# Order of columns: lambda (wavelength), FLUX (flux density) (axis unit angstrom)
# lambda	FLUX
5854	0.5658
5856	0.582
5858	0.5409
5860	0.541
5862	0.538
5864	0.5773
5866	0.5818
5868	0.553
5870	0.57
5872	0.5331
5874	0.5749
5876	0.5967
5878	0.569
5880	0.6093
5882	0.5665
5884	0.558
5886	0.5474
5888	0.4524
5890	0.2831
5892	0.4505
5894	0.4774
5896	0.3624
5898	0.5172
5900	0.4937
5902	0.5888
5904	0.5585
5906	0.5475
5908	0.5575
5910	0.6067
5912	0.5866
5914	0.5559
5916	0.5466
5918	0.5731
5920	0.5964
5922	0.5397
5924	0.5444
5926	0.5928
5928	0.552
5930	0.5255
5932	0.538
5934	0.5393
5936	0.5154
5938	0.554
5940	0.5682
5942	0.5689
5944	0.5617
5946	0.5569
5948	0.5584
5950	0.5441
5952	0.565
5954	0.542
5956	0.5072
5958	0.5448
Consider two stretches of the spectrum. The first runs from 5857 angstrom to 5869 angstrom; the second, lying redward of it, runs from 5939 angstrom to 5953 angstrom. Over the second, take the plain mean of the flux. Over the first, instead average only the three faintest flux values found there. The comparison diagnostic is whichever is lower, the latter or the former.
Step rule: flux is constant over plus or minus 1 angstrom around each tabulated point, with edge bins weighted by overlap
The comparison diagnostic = 0.540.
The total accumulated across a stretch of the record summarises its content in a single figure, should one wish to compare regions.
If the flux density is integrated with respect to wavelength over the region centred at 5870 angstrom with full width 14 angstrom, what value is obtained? 8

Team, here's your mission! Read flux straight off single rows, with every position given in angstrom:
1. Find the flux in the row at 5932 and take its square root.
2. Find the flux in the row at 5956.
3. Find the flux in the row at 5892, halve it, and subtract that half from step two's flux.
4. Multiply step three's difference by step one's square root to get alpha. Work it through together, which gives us 0.207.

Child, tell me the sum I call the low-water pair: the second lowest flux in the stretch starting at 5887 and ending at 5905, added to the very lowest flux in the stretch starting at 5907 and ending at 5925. 0.90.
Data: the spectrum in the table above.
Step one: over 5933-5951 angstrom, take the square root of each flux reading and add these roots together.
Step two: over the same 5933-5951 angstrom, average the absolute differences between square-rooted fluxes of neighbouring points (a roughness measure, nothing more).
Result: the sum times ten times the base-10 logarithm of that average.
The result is -137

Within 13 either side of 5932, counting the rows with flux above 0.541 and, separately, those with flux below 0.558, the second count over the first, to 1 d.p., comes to 1.0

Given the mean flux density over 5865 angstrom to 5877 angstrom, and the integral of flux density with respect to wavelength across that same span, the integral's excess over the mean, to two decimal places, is 6.25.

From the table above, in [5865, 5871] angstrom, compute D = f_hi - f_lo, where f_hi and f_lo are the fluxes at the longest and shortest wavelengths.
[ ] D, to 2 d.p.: -0.01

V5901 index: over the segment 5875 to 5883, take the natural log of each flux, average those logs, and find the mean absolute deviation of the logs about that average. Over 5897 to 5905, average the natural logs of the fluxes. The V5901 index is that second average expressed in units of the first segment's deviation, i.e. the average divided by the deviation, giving -21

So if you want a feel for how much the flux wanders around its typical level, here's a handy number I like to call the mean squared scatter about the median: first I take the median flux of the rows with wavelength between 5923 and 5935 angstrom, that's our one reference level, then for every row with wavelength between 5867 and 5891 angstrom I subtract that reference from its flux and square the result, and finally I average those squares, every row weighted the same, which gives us 0.007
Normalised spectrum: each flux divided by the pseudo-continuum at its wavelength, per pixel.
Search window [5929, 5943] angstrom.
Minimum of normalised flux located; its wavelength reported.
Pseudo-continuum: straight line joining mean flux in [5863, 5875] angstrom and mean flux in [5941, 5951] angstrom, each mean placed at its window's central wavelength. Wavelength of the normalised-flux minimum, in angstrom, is 5936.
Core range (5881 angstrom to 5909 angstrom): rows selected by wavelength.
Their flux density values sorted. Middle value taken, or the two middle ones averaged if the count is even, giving 0.532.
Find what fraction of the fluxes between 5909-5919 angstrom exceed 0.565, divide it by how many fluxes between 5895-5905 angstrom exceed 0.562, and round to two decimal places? 0.60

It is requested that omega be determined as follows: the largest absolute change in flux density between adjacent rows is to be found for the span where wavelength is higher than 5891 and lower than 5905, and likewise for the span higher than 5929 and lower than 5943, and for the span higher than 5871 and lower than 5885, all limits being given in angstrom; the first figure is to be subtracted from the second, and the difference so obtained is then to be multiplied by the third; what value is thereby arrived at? -0.0050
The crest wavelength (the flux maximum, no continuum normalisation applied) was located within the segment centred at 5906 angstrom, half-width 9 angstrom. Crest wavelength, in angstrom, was 5910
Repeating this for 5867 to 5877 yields 5876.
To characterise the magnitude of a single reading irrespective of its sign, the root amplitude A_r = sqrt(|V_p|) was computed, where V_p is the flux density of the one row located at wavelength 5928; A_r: 0.743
